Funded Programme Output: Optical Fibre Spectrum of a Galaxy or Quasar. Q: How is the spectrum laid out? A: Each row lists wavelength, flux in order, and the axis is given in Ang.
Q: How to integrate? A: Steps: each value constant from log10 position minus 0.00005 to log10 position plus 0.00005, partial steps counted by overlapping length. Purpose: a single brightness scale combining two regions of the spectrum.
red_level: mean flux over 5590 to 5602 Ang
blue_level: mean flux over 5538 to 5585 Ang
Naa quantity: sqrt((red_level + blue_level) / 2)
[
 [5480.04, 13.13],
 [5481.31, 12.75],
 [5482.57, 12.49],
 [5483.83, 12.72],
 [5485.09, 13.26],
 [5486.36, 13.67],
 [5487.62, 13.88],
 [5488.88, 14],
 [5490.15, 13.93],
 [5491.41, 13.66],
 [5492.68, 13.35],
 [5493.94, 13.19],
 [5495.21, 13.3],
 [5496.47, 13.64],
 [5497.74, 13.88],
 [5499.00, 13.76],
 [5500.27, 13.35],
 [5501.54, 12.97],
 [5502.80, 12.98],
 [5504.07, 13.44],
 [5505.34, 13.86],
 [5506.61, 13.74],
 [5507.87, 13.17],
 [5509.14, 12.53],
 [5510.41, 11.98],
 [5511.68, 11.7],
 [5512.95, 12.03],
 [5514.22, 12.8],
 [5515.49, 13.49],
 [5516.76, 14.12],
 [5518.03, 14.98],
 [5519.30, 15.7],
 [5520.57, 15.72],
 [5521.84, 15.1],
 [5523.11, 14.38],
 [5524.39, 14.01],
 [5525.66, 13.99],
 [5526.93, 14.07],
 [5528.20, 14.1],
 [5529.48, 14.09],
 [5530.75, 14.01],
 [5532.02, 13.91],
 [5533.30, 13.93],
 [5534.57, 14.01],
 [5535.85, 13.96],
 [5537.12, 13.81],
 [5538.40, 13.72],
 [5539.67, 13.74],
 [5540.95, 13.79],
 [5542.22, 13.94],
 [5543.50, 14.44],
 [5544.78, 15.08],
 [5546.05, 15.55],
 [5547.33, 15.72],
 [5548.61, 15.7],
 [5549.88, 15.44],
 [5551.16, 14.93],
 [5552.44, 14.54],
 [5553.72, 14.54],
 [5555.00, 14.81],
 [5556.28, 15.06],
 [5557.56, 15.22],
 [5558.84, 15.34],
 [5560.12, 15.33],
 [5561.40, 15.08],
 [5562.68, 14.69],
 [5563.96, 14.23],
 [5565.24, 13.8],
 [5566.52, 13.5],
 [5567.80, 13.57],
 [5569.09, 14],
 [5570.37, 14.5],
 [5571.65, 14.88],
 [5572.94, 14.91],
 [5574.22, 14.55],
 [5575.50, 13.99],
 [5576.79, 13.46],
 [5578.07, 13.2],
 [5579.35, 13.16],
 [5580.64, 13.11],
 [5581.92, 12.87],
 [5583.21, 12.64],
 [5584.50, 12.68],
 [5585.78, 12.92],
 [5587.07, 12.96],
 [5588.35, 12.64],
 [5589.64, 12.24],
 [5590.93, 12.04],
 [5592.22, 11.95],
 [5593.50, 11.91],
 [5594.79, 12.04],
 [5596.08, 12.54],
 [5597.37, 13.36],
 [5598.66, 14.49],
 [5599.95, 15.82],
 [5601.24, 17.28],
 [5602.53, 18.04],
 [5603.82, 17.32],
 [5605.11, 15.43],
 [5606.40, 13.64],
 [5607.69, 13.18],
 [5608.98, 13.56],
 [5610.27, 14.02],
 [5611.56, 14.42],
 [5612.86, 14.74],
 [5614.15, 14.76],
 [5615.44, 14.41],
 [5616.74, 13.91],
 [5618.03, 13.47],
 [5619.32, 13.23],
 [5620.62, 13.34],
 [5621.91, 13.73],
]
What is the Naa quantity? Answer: 3.73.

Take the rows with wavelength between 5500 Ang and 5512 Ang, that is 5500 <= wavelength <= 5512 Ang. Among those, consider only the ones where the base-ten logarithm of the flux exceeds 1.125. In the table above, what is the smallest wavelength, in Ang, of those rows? 5500.27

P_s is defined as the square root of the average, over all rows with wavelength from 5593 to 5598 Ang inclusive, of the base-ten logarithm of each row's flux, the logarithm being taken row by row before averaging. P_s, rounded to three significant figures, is 1.05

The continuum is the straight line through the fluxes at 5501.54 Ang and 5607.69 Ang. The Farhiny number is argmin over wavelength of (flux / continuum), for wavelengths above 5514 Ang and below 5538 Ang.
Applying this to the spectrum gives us 5514.22 Ang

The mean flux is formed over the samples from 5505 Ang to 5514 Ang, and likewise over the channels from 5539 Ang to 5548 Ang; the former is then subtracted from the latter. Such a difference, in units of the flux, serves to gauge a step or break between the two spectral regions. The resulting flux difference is 1.9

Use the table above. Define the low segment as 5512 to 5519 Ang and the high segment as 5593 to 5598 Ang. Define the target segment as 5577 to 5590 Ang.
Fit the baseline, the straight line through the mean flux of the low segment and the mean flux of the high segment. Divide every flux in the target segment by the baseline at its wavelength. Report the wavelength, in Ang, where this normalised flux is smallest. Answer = 5589.64 Ang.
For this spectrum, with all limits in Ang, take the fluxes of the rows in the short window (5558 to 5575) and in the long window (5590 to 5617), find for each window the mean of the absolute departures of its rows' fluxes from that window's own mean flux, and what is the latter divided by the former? 2.7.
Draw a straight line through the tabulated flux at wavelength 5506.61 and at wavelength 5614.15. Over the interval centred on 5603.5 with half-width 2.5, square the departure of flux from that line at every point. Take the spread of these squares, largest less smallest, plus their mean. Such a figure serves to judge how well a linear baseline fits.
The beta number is 17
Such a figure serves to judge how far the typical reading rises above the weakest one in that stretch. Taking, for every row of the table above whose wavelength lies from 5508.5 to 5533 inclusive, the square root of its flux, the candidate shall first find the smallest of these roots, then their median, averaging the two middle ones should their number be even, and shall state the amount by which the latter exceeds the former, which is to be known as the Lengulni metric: 0.32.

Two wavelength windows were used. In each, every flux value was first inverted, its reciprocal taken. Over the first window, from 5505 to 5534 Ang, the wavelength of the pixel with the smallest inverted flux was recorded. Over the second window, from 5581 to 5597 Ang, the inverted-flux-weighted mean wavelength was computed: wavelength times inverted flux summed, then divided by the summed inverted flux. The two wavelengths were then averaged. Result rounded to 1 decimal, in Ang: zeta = 5554.8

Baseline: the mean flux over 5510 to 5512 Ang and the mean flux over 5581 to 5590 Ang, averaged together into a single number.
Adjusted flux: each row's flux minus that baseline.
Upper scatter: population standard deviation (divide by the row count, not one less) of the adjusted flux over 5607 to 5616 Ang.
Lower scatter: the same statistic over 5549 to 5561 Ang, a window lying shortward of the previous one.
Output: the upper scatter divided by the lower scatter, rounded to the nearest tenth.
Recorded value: 1.7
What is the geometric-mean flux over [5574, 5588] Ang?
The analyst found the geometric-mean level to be 13.2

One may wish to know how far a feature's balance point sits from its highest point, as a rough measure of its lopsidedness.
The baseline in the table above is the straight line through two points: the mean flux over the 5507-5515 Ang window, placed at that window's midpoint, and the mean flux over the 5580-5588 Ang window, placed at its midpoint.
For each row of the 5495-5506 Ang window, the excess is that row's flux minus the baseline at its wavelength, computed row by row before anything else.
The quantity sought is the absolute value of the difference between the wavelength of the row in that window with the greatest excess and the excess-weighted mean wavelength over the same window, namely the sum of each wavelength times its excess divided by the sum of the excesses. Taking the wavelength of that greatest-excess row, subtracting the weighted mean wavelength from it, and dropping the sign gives 2.4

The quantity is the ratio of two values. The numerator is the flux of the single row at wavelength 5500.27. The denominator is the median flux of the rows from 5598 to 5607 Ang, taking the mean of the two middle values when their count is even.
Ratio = 0.84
